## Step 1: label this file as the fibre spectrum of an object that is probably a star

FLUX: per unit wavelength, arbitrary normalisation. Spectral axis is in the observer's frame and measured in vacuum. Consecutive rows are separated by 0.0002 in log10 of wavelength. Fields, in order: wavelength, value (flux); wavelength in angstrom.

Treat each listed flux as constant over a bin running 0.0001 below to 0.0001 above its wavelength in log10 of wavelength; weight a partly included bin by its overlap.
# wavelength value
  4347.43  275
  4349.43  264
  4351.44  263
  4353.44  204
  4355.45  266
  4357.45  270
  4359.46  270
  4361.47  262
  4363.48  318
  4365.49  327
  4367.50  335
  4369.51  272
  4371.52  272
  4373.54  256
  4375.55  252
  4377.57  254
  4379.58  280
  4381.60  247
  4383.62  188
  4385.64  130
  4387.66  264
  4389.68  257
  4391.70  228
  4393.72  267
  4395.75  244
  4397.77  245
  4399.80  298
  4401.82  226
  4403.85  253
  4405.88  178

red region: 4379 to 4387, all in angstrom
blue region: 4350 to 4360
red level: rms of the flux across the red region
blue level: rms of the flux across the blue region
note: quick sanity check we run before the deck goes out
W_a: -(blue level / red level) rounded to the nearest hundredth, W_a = -1.17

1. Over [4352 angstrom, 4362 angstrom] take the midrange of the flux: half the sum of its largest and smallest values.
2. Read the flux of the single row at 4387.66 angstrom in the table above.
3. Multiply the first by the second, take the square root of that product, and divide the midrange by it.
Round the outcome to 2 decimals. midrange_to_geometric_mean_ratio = 0.95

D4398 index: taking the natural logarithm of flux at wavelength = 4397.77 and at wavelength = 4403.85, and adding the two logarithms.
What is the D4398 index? 11.0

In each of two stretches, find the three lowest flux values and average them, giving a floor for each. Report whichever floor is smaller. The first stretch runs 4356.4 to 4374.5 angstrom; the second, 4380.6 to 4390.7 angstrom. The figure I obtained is 188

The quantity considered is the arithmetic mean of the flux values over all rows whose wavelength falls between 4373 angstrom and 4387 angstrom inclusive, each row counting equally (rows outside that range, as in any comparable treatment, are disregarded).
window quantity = 230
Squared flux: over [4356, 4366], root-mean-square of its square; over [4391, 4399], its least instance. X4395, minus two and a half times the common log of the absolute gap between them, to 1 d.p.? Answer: -11.3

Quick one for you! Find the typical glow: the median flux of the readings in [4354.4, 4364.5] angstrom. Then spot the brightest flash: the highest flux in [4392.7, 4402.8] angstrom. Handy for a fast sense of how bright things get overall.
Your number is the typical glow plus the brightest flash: 568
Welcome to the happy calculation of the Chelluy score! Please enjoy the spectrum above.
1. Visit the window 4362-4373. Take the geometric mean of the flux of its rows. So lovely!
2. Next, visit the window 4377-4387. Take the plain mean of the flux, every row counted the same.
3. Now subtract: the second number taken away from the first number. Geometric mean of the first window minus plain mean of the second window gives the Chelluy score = 84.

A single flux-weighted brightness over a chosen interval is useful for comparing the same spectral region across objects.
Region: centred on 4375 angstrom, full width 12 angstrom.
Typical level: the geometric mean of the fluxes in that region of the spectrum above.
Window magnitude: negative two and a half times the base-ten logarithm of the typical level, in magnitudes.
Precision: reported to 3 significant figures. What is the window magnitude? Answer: -6.05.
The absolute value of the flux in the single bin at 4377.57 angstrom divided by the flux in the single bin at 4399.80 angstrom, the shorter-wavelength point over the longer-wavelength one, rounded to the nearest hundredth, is 0.85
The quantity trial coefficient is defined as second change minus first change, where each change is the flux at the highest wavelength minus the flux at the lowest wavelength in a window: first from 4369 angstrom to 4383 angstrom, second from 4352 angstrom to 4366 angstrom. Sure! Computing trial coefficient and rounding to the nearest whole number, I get 148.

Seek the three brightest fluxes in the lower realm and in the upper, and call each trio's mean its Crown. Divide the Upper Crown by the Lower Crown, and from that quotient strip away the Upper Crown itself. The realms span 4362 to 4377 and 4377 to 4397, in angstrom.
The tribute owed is -269.5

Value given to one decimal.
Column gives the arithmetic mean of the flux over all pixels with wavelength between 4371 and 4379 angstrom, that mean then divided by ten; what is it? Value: 25.9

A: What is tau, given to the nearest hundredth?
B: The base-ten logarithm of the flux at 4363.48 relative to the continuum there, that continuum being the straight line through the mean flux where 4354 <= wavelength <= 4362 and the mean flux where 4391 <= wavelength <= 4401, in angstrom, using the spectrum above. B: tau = 0.08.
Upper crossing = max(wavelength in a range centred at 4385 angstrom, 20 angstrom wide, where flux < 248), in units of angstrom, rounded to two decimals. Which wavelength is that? 4391.70 angstrom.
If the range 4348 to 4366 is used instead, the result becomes 4353.44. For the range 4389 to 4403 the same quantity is 4401.82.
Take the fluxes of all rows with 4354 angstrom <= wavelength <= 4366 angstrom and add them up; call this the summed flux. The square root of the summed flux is 41.4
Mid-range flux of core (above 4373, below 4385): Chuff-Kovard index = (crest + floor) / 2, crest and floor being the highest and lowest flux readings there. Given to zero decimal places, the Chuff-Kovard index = 234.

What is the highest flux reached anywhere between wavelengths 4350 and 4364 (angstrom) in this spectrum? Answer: 318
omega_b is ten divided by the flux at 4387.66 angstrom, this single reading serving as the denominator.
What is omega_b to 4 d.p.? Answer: 0.0379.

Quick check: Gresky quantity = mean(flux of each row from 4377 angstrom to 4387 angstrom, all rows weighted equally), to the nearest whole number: 220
